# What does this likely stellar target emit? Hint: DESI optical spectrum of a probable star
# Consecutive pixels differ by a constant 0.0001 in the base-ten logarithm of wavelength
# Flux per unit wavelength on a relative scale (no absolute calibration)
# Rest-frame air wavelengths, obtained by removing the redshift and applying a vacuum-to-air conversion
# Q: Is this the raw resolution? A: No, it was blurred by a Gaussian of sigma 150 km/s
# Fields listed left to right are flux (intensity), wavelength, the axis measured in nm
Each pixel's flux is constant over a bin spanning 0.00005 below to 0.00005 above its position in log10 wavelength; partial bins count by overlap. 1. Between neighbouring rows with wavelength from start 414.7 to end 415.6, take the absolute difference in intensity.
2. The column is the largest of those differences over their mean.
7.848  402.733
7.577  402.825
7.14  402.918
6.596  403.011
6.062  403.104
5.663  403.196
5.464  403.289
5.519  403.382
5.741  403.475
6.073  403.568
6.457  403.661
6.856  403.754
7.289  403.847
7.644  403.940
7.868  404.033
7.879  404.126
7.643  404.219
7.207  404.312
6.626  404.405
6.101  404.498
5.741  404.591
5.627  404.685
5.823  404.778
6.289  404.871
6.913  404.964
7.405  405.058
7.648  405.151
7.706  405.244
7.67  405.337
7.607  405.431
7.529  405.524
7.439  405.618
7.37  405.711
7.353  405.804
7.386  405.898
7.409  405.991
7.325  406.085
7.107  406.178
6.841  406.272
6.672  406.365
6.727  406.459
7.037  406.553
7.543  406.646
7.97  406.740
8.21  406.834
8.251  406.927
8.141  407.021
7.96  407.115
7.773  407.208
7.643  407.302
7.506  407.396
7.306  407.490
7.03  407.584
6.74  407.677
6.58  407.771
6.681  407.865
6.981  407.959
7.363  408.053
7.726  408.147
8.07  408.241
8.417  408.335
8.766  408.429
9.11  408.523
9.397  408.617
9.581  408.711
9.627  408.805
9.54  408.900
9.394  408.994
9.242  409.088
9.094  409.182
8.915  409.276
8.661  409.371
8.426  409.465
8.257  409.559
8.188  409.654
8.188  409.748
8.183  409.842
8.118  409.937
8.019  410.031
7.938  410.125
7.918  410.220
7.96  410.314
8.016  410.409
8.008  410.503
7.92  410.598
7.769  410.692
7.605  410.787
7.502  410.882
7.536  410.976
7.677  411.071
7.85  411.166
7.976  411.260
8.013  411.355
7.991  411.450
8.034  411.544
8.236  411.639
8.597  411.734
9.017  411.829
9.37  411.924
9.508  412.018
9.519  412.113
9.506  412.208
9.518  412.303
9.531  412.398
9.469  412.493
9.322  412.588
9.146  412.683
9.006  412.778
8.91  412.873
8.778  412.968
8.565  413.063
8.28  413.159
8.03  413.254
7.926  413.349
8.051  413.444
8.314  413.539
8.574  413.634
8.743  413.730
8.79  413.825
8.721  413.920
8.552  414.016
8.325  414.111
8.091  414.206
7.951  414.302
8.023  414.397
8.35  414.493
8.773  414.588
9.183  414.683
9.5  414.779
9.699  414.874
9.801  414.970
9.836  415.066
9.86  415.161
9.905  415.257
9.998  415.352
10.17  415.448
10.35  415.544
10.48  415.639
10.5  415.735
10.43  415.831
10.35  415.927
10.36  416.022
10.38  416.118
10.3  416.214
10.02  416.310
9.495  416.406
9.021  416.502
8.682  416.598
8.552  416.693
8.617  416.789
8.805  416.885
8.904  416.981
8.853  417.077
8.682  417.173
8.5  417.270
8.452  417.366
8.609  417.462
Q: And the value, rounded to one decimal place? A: 1.9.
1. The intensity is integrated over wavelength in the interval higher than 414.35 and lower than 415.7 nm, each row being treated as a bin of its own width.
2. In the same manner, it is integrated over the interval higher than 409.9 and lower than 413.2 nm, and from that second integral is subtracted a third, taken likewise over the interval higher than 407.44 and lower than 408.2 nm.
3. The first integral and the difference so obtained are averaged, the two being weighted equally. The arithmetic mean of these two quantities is 18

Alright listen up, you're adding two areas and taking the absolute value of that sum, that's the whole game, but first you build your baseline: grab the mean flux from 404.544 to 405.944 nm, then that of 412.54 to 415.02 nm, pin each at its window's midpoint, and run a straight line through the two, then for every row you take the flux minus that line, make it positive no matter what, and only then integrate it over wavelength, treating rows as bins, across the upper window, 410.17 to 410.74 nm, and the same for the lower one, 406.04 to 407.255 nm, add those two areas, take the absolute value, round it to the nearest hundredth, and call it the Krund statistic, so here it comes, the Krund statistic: 0.65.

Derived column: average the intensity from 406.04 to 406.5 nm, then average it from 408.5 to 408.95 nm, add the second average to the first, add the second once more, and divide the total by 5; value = 5.2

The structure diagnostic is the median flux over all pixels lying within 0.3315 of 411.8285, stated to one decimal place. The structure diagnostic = 9.0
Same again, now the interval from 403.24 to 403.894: 6.1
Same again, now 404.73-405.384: 7.4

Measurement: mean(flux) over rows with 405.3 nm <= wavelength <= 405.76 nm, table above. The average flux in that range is 7.52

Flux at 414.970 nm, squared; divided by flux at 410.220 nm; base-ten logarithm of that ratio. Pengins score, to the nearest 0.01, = 1.08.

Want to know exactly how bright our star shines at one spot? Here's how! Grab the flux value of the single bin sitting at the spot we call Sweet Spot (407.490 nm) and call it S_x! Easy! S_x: 7.306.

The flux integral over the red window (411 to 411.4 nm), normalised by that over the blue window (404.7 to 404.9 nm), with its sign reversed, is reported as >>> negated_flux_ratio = -2.6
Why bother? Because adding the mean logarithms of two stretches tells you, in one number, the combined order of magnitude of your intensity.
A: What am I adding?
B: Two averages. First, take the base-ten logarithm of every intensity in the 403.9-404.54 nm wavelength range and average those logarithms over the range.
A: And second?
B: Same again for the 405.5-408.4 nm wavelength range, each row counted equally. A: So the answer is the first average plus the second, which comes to 1.73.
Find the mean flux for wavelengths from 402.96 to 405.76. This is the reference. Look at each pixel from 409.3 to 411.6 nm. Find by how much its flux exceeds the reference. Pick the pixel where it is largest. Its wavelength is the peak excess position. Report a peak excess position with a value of 409.371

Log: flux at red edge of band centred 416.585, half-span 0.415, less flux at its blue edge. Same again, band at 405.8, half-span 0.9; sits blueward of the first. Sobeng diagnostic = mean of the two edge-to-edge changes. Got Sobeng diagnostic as -0.38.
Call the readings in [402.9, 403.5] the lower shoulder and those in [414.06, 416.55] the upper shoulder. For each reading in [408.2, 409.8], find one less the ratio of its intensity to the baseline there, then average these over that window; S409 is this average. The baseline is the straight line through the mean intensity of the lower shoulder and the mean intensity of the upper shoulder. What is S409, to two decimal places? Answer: -0.15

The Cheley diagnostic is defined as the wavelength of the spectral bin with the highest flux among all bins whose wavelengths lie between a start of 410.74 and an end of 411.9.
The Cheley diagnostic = 411.829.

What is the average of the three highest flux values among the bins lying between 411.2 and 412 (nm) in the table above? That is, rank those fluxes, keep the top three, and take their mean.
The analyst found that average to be 9.0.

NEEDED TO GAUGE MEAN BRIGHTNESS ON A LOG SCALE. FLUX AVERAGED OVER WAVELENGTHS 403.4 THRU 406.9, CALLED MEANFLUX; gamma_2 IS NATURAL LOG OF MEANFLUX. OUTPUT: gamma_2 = 1.96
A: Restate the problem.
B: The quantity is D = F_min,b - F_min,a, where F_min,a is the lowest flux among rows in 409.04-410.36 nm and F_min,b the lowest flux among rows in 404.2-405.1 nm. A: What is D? -2.3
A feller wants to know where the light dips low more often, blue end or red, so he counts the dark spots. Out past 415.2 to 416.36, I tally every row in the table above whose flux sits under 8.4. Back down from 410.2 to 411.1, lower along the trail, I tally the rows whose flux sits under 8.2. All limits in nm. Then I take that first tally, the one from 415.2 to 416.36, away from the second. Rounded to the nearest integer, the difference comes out 10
